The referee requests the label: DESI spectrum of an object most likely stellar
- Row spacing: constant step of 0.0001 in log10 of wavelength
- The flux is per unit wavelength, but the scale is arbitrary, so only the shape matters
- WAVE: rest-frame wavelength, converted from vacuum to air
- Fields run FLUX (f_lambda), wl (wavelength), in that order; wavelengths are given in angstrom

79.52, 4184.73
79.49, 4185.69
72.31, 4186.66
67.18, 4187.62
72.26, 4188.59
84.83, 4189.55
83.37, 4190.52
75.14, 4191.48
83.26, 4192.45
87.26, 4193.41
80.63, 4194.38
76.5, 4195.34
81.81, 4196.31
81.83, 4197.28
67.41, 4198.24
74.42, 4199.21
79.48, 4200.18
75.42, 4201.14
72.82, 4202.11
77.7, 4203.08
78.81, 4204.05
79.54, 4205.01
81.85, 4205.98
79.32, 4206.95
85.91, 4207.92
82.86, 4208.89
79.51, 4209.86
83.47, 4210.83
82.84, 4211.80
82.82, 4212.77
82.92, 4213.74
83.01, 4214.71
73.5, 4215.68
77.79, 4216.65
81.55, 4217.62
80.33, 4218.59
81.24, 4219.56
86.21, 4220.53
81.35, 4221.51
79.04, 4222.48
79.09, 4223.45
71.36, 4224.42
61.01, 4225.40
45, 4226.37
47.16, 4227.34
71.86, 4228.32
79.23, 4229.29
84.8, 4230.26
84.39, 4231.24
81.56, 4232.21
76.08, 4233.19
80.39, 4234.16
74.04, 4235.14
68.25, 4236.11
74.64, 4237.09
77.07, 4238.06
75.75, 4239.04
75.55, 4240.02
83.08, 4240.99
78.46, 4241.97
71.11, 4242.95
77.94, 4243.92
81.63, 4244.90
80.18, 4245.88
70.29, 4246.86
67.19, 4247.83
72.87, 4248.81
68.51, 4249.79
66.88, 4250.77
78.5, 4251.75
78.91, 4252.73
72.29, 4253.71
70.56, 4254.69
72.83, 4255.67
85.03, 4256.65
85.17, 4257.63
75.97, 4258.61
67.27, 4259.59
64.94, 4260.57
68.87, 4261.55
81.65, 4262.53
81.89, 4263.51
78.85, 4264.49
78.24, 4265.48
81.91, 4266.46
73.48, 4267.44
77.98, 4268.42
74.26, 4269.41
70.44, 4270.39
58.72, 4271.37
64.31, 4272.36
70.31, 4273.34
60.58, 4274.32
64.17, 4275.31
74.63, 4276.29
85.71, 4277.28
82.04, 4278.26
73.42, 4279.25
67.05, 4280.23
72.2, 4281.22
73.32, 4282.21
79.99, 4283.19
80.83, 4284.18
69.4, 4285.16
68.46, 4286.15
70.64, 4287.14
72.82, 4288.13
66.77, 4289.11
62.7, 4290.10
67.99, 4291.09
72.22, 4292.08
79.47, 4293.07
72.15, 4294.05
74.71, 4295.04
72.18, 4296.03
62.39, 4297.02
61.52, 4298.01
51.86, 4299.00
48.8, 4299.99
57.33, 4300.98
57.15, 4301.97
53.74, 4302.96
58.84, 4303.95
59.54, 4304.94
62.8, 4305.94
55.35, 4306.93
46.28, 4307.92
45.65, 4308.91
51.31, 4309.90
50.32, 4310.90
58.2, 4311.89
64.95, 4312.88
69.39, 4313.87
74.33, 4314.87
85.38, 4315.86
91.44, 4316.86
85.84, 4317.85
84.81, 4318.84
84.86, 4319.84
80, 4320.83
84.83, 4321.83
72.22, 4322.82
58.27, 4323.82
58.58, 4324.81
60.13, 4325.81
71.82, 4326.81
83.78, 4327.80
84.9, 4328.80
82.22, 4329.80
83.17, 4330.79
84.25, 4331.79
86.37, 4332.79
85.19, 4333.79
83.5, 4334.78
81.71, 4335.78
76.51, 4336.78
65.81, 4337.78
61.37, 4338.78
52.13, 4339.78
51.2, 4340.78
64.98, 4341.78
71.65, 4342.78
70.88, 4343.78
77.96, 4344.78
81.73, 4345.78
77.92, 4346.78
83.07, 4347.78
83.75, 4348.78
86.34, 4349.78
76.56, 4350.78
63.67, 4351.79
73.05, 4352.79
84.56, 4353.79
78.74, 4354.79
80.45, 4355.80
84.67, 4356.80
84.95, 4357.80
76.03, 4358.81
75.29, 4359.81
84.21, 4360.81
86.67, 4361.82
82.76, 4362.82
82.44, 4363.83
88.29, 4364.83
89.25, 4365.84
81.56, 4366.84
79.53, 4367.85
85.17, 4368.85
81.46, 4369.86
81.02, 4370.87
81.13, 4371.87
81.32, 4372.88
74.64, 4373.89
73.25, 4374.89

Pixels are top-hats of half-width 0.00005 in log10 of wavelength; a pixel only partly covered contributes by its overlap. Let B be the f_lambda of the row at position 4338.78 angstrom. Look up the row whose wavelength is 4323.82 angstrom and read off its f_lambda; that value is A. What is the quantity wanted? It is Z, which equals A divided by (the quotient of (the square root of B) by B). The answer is 456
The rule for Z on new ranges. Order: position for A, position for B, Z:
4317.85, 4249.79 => 711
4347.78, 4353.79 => 764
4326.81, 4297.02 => 567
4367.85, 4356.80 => 732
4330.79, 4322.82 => 707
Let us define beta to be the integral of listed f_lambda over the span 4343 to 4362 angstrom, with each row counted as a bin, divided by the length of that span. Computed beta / 79.3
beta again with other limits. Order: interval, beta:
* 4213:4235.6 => 75.9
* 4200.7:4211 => 79.6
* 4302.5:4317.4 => 61.9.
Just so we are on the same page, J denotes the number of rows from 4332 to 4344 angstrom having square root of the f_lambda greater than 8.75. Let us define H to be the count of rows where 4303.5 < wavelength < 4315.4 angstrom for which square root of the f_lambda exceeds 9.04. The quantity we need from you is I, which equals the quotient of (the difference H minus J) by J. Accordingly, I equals -1.0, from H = 0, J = 4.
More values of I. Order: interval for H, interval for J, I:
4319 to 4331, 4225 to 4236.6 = 0.2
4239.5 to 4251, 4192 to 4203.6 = -0.9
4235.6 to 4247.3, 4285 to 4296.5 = 0.0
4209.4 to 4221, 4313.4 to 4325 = -0.1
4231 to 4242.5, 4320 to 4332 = -0.7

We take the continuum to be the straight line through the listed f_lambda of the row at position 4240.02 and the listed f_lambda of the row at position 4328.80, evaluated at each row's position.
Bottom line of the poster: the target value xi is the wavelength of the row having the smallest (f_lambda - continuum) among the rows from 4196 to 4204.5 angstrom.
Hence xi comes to 4198.24 angstrom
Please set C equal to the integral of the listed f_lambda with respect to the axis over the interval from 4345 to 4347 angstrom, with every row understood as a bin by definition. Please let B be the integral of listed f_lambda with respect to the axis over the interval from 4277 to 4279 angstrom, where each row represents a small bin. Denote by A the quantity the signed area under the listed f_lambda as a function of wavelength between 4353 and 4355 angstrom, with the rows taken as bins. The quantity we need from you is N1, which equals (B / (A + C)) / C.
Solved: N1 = 0.0032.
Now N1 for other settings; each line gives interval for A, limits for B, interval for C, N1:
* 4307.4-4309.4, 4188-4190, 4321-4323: 0.0039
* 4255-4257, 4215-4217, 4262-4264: 0.0029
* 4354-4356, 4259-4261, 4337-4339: 0.0035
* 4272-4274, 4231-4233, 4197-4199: 0.0039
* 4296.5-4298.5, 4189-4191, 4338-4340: 0.0059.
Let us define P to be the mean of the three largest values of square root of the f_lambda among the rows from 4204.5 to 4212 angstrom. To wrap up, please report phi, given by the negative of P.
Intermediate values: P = 9.17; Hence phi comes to -9.17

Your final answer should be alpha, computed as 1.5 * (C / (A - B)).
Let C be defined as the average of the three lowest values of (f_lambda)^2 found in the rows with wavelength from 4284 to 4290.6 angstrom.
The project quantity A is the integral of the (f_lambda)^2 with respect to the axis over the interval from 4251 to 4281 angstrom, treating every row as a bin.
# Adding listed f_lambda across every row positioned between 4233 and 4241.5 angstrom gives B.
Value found 0.040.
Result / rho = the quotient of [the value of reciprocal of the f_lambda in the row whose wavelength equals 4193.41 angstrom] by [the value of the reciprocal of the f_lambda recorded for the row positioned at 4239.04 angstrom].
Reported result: 0.868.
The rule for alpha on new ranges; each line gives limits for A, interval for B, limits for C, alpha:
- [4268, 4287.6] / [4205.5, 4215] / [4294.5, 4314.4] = 0.033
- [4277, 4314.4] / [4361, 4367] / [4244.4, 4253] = 0.042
